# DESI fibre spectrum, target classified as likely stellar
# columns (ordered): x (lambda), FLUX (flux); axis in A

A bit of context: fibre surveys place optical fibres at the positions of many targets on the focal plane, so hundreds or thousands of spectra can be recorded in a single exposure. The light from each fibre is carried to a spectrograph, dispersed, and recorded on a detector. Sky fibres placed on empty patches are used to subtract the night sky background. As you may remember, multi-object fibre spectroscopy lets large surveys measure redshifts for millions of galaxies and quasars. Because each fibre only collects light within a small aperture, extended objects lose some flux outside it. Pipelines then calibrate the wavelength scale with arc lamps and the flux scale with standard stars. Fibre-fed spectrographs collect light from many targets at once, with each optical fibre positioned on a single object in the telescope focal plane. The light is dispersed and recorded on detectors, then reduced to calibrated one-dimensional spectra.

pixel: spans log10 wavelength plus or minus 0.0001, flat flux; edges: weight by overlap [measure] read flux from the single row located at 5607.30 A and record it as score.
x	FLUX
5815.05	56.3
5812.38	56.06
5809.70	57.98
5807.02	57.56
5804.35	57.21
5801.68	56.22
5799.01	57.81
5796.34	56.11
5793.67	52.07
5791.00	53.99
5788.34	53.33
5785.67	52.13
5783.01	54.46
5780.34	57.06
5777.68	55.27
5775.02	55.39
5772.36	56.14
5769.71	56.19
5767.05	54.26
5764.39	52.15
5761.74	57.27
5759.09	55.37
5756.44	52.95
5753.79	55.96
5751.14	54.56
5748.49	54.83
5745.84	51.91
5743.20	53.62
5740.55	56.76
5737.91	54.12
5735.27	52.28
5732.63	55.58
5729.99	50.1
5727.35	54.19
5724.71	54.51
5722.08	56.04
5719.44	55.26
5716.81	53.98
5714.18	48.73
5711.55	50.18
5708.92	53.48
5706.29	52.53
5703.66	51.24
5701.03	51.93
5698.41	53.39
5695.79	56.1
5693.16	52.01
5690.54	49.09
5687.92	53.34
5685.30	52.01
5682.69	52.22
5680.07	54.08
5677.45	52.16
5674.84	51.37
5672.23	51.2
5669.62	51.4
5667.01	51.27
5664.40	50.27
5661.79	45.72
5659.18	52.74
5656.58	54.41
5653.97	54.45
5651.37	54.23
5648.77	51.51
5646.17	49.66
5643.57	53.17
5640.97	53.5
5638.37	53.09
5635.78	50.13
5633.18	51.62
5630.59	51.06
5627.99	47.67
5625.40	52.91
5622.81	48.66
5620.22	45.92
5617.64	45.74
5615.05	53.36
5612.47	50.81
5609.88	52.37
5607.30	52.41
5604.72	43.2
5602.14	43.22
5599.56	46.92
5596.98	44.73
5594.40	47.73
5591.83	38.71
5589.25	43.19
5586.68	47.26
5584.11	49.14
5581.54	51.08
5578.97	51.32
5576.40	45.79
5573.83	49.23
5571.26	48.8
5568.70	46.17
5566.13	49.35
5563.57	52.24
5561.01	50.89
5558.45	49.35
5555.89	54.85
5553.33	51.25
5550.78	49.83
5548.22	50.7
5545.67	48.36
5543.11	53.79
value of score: 52.41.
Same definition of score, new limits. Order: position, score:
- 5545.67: 48.36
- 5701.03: 51.93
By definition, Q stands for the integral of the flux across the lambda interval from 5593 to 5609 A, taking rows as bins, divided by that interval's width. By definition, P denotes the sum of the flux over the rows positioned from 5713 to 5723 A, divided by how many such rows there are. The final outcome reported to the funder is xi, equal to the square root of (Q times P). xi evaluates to 49.9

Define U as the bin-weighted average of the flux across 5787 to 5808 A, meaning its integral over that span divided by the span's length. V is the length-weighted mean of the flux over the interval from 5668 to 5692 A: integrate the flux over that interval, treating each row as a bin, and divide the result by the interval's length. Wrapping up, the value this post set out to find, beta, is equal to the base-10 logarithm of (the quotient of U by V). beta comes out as 0.029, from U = 56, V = 51.9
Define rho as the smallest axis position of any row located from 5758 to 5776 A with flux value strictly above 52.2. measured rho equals 5759.09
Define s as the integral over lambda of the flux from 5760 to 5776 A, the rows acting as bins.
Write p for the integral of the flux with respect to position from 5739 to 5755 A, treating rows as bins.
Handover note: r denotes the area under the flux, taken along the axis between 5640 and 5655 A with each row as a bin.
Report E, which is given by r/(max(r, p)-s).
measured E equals -73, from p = 873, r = 791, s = 884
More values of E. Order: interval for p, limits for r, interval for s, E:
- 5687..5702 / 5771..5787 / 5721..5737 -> 42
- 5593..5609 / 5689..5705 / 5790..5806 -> -16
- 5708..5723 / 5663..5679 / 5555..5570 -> 13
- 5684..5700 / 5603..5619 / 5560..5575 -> 8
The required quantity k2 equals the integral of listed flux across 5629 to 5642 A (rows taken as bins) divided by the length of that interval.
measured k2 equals 51.7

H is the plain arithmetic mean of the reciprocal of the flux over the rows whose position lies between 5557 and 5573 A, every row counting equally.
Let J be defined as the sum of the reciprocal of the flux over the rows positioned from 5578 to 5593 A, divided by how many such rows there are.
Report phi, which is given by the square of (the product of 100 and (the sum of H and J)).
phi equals 17.5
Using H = 0.0202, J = 0.0216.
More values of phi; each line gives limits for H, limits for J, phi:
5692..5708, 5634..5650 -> 14.6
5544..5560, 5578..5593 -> 17.1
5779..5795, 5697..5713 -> 14.3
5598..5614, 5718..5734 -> 15.5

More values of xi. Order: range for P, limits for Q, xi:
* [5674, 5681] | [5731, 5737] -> 53.1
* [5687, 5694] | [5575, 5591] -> 49.6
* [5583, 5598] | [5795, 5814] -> 50.7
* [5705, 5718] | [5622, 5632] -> 51.0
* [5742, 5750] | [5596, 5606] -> 48.8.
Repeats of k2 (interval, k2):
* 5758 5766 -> 54.9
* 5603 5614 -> 49.5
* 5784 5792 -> 53.2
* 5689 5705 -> 52.3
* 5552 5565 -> 51.7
